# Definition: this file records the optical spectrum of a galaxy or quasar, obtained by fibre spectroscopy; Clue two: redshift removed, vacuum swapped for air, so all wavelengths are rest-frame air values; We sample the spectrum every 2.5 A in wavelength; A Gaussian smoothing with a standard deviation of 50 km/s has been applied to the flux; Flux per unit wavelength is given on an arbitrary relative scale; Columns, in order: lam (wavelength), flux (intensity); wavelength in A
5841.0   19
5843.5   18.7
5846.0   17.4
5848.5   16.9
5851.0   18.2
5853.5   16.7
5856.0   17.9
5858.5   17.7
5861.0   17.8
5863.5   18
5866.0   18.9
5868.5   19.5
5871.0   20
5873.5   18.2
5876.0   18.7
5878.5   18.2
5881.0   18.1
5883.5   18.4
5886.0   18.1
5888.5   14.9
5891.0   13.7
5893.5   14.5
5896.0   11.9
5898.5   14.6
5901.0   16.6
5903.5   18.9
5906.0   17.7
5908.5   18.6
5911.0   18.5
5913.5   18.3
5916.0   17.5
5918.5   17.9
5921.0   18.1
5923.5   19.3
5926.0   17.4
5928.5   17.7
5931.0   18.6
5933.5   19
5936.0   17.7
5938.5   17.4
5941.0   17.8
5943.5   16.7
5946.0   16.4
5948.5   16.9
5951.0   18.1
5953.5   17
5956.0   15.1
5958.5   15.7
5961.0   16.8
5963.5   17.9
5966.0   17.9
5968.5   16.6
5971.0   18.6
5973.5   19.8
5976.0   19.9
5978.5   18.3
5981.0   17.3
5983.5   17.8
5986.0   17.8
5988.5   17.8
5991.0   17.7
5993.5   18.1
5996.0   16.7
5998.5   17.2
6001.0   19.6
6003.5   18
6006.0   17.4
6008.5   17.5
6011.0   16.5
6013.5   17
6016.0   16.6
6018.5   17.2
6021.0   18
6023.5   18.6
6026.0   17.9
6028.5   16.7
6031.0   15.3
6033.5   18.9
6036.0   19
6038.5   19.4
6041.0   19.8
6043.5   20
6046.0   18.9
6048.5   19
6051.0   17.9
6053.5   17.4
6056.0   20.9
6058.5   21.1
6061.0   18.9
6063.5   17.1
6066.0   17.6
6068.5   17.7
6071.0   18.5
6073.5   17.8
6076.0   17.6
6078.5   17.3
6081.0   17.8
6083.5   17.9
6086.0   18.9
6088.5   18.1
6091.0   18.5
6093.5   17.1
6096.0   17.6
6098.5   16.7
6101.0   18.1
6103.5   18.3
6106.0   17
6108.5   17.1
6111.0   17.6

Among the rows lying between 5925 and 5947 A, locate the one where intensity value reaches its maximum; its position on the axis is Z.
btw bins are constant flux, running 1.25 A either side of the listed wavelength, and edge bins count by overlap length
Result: 5933.5 A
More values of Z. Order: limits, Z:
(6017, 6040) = 6038.5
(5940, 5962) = 5951.0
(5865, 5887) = 5871.0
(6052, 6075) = 6058.5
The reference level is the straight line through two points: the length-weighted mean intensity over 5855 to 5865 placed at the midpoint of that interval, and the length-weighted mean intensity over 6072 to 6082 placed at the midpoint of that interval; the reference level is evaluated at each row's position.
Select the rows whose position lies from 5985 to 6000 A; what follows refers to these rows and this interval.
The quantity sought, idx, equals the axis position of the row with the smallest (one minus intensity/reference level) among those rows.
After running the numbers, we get 5993.5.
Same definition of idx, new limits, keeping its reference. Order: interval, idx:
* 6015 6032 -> 6023.5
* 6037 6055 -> 6043.5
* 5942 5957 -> 5951.0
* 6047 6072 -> 6058.5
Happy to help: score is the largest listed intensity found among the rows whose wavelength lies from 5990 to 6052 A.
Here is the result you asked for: 20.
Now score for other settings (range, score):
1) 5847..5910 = 20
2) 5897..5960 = 19.3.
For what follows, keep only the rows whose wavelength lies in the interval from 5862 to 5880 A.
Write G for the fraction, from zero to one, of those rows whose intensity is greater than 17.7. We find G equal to 1.0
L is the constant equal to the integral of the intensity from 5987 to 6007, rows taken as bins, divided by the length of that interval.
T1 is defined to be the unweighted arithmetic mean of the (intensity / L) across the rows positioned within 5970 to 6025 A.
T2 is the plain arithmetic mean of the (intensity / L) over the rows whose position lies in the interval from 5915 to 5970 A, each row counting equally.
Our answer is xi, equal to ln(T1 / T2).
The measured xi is 0.03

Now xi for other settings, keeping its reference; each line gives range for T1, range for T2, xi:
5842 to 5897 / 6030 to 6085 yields -0.06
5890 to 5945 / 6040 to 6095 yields -0.07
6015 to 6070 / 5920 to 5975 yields 0.04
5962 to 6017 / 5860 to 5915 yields 0.03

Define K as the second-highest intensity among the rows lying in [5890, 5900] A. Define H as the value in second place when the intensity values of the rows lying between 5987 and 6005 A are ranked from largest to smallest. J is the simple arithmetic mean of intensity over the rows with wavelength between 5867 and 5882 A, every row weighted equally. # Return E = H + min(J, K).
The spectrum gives 33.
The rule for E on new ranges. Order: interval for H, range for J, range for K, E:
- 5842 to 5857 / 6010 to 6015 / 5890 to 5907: 35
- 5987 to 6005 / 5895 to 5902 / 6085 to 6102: 32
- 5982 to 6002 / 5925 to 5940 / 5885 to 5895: 33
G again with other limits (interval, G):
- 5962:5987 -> 0.8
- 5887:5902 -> 0.0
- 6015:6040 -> 0.6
